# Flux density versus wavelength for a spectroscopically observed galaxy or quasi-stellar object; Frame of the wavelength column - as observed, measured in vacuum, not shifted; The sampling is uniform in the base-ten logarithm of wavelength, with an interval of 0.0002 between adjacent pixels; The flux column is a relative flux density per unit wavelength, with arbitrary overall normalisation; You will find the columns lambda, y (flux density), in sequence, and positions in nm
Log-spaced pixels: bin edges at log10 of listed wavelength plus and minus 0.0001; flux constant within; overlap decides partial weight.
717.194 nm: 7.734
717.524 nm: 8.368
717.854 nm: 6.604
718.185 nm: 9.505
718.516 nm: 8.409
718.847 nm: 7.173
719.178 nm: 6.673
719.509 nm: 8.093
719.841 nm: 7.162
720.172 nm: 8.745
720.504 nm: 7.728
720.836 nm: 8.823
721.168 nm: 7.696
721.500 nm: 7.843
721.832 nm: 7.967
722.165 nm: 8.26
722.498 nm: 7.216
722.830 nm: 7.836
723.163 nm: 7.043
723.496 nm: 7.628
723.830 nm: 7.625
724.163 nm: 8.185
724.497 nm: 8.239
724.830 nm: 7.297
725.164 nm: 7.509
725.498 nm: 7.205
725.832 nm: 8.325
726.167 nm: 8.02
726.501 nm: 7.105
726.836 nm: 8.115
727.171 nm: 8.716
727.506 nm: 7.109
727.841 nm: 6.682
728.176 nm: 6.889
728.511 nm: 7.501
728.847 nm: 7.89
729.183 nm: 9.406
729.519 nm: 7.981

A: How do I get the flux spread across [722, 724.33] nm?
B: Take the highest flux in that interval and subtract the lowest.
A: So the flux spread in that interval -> 1.2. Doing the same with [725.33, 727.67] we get 1.6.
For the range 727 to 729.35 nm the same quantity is 2.7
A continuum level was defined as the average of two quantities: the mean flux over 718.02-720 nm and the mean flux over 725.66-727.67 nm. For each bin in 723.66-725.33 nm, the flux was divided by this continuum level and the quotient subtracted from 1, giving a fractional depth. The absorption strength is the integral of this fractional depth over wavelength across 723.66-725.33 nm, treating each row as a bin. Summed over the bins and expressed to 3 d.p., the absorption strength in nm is 0.020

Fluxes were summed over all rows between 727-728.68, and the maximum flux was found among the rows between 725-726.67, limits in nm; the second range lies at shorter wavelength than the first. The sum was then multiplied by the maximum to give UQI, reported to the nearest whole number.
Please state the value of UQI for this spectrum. 307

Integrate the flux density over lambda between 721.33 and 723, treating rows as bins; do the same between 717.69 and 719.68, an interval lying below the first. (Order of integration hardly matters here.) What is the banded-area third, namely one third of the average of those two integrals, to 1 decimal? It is 4.7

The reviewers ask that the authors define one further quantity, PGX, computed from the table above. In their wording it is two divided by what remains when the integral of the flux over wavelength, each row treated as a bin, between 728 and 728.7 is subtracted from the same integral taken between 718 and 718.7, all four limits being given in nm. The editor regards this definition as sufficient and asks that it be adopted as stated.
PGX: 1.8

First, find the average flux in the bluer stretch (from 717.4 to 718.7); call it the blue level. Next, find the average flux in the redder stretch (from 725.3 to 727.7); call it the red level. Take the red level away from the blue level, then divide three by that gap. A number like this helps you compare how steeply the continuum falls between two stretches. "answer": 7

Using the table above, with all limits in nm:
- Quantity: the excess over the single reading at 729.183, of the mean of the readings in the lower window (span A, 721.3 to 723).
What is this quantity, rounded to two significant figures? -1.6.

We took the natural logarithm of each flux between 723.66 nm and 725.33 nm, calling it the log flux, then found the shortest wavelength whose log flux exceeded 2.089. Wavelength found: 724.163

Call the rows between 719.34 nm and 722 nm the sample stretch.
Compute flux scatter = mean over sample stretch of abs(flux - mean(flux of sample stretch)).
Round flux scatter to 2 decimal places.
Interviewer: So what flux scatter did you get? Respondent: 0.41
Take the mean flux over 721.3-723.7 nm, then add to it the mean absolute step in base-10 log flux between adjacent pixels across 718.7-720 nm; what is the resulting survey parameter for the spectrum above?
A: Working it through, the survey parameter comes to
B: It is 7.74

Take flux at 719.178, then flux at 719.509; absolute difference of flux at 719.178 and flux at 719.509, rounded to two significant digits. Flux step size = 1.4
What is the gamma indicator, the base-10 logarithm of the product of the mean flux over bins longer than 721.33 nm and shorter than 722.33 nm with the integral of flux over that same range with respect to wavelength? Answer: 1.81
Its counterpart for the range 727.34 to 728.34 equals 1.68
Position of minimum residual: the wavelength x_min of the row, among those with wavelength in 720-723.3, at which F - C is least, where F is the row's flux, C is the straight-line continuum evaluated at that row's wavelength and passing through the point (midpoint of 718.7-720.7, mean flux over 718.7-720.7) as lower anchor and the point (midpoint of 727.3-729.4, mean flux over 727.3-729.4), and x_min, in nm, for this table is 723.163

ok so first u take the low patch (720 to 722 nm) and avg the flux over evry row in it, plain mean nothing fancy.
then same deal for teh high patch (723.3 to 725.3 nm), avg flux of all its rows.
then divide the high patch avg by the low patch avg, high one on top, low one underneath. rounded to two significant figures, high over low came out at 0.95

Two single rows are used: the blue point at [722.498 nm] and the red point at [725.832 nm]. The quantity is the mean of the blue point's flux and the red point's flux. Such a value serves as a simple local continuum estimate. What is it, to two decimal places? 7.77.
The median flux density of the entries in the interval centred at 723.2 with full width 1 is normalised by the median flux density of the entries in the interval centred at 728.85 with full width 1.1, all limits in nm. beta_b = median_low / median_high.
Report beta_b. 0.97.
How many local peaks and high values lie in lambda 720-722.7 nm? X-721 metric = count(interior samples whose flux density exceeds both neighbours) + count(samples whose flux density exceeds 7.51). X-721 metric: 9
